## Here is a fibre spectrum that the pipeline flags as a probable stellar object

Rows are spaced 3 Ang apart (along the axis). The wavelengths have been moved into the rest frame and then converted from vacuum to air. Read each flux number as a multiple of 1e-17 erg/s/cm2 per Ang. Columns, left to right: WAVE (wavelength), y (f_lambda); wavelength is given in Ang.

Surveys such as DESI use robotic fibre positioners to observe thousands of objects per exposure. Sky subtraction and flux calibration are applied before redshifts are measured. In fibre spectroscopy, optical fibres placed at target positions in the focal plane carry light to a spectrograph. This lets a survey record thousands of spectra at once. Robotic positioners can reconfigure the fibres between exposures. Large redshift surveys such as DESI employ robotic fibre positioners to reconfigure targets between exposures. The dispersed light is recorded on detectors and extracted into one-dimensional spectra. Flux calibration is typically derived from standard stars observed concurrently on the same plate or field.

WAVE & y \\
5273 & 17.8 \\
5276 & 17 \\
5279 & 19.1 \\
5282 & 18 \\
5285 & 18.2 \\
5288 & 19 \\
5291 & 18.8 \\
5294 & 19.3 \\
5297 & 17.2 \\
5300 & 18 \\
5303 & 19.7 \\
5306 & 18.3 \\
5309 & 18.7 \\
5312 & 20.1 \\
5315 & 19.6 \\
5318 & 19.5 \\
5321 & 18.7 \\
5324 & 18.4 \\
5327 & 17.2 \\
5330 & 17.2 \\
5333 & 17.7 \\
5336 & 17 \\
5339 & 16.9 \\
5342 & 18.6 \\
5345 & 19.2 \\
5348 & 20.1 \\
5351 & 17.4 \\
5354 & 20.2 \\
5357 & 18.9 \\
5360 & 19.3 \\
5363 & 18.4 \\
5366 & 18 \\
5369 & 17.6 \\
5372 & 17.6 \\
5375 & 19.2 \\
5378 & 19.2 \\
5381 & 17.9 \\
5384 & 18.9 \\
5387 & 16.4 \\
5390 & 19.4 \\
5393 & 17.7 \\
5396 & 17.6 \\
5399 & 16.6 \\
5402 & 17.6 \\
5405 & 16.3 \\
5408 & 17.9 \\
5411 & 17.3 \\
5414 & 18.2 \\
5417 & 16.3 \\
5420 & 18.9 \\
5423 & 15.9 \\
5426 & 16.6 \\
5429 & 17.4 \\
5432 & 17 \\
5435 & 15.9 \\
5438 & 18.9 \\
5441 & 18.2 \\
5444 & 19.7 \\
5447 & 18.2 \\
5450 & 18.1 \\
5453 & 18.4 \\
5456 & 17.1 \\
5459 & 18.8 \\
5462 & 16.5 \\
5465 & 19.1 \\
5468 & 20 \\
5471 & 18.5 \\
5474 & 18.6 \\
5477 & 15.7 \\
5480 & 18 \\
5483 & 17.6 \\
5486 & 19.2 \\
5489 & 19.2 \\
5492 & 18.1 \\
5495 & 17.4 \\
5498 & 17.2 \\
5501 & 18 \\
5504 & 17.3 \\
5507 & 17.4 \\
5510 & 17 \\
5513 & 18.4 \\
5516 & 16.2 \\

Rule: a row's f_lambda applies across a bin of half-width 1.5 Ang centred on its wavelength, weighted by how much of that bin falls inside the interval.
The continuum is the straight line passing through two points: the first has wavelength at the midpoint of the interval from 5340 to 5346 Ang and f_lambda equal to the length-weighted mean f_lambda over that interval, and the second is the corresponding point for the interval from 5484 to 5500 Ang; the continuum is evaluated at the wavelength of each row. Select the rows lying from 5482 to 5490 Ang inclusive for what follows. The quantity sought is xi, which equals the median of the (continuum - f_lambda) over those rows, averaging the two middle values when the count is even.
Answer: -1.0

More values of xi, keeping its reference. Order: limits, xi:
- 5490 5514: 0.8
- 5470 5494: -0.1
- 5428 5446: 0.6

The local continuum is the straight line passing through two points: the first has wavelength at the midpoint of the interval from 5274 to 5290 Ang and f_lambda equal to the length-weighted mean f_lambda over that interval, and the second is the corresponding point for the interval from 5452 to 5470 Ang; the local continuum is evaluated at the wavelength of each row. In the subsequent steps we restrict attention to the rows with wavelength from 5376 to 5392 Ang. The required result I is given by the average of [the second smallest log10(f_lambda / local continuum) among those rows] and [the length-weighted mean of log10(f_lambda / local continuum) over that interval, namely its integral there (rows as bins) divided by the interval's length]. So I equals -0.004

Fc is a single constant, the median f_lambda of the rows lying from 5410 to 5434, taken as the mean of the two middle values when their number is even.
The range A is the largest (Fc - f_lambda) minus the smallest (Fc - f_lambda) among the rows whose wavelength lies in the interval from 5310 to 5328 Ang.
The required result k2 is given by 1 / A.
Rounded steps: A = 2.9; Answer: 0.34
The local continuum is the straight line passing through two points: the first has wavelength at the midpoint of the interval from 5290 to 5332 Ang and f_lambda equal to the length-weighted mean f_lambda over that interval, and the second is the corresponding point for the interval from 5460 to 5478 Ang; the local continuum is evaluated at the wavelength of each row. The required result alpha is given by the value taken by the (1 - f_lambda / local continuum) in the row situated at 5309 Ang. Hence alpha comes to 0.00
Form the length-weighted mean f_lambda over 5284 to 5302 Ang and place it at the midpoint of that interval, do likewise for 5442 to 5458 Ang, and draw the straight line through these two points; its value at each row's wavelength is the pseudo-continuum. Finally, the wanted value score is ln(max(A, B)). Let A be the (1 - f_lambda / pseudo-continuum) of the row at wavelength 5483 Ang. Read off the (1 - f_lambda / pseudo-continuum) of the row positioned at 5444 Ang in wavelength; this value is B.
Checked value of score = -3.3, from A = 0.04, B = -0.08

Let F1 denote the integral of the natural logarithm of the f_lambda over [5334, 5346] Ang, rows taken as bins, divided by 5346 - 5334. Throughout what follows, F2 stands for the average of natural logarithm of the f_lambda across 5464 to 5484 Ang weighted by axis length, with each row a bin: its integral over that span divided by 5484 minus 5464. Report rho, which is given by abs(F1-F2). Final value 0.02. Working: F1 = 2.88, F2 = 2.90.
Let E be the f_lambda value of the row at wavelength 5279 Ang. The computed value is 19.1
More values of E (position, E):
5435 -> 15.9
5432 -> 17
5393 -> 17.7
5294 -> 19.3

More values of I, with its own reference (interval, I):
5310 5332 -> -0.009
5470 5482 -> -0.012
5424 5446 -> -0.030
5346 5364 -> 0.010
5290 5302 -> -0.002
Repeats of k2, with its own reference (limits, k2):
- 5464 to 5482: 0.23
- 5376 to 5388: 0.36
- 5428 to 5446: 0.26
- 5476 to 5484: 0.43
